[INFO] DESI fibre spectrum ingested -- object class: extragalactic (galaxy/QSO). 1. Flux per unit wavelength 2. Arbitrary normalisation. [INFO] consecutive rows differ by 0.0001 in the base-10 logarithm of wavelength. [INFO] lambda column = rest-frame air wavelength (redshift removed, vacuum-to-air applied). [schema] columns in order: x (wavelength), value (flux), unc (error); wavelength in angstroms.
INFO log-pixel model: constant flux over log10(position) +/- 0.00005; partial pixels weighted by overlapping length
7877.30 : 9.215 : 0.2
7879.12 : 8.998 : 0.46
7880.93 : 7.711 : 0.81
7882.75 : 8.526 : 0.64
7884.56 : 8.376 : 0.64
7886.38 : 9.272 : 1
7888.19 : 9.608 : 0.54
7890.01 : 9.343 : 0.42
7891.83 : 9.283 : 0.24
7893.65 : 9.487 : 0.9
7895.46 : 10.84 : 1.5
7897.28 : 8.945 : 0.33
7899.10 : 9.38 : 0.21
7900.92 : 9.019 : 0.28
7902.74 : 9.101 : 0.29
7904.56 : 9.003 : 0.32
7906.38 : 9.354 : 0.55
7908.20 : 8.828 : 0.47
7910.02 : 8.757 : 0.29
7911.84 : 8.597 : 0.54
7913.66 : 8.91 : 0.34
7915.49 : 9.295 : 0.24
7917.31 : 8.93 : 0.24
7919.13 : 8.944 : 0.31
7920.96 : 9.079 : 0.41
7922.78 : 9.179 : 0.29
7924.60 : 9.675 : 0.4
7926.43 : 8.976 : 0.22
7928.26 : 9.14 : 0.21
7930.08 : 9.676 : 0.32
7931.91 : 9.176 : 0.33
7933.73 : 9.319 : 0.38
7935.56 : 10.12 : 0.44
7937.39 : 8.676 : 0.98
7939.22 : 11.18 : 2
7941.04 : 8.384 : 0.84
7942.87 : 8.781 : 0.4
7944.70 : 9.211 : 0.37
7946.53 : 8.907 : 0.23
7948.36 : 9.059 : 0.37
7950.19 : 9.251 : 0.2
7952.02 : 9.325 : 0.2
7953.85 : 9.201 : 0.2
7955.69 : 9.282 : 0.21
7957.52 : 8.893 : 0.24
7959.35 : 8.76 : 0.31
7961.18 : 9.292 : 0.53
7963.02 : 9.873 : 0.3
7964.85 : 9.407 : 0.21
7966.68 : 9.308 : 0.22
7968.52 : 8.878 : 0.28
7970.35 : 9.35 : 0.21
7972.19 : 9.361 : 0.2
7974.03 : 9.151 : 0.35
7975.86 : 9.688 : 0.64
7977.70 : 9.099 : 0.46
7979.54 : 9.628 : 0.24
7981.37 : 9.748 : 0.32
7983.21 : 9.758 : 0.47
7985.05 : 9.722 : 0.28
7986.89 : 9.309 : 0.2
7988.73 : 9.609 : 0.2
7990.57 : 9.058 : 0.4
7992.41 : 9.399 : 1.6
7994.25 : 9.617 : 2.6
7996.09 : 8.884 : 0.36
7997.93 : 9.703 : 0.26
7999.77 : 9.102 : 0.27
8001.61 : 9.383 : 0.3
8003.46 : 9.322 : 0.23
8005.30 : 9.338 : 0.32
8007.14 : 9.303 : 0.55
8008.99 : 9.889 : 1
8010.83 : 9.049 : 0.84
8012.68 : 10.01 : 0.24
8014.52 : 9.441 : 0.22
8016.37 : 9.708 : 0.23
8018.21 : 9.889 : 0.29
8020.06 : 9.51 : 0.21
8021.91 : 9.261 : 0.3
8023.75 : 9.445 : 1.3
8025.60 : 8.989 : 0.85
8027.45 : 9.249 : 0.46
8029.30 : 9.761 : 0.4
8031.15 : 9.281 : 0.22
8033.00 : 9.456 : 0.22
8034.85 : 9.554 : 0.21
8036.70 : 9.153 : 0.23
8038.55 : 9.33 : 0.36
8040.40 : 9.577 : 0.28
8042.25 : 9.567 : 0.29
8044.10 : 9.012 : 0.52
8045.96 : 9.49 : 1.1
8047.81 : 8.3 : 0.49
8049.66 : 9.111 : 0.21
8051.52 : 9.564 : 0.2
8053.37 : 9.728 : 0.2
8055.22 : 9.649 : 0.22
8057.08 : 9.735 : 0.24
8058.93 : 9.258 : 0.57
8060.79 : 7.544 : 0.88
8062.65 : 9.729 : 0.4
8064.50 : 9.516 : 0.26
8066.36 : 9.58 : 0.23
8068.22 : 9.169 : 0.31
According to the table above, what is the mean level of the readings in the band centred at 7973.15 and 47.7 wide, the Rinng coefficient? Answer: 9.34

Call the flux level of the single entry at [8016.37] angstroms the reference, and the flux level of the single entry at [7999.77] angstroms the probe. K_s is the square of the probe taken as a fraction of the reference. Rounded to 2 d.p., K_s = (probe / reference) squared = 0.88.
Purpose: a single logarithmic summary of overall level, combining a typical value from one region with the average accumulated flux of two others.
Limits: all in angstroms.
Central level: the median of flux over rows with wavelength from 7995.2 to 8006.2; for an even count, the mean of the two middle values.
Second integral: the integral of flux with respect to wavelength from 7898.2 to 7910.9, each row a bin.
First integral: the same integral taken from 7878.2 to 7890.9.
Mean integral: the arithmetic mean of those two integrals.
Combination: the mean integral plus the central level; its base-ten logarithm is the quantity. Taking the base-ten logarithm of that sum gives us 2.09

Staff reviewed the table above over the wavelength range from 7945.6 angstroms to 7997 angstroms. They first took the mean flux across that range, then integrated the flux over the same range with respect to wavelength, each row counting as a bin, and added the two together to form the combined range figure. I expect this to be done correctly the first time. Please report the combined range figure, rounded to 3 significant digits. 488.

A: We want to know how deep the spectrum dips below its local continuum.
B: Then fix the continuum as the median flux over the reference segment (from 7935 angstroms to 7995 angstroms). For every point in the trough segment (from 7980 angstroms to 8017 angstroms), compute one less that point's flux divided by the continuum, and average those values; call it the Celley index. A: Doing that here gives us -0.017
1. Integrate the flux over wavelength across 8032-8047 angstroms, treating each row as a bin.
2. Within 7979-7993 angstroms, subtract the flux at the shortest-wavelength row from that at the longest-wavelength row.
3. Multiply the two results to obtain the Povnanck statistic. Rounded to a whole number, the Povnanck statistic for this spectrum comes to -32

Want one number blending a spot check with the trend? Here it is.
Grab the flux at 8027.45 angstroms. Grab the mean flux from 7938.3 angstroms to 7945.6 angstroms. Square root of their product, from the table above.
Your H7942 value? 9.32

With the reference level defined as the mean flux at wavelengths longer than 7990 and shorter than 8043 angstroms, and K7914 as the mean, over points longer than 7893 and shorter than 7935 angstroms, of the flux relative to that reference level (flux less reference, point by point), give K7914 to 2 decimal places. -0.22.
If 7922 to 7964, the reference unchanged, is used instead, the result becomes -0.15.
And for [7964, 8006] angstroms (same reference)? -0.04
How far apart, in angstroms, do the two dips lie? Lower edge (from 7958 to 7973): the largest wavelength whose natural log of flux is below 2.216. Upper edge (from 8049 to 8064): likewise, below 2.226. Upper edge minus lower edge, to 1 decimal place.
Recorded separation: 92.3 angstroms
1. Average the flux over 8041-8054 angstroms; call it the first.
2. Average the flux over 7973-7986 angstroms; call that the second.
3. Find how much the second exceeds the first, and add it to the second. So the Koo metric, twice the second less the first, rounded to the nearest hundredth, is 9.83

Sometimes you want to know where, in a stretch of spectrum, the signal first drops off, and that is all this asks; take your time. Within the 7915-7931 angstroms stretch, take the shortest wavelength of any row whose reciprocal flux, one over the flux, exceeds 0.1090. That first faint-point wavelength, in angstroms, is 7917.31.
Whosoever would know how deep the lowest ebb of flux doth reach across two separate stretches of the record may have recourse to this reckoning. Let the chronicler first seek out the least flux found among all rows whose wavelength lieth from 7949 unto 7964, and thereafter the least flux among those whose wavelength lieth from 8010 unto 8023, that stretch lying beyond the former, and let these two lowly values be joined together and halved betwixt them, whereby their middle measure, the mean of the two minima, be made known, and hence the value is 8.90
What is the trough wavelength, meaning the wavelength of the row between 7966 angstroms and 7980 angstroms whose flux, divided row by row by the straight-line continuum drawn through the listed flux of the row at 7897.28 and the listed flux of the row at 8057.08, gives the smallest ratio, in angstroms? 7968.52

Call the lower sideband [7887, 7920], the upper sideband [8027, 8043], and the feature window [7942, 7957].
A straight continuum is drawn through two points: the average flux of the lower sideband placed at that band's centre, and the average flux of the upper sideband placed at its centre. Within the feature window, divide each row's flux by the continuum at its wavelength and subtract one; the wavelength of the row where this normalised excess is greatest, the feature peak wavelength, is 7952.02 angstroms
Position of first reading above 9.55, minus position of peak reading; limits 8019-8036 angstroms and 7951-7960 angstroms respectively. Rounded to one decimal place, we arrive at 77.3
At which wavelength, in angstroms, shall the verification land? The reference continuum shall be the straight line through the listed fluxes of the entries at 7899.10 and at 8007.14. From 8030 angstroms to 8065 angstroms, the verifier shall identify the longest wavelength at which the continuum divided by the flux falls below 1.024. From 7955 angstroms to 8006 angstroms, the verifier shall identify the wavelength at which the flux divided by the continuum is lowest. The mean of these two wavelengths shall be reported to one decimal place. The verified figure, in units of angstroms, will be 8011.9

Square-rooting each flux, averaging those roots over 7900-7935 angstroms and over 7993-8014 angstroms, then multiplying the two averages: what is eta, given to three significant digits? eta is 9.26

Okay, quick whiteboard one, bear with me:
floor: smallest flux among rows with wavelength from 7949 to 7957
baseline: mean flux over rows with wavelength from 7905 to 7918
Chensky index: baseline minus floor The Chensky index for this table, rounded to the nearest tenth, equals -0.2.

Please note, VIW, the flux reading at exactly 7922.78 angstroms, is 9.179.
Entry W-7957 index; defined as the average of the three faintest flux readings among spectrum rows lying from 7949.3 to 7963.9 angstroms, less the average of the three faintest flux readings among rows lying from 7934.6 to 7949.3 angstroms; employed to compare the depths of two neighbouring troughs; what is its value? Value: 0.34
